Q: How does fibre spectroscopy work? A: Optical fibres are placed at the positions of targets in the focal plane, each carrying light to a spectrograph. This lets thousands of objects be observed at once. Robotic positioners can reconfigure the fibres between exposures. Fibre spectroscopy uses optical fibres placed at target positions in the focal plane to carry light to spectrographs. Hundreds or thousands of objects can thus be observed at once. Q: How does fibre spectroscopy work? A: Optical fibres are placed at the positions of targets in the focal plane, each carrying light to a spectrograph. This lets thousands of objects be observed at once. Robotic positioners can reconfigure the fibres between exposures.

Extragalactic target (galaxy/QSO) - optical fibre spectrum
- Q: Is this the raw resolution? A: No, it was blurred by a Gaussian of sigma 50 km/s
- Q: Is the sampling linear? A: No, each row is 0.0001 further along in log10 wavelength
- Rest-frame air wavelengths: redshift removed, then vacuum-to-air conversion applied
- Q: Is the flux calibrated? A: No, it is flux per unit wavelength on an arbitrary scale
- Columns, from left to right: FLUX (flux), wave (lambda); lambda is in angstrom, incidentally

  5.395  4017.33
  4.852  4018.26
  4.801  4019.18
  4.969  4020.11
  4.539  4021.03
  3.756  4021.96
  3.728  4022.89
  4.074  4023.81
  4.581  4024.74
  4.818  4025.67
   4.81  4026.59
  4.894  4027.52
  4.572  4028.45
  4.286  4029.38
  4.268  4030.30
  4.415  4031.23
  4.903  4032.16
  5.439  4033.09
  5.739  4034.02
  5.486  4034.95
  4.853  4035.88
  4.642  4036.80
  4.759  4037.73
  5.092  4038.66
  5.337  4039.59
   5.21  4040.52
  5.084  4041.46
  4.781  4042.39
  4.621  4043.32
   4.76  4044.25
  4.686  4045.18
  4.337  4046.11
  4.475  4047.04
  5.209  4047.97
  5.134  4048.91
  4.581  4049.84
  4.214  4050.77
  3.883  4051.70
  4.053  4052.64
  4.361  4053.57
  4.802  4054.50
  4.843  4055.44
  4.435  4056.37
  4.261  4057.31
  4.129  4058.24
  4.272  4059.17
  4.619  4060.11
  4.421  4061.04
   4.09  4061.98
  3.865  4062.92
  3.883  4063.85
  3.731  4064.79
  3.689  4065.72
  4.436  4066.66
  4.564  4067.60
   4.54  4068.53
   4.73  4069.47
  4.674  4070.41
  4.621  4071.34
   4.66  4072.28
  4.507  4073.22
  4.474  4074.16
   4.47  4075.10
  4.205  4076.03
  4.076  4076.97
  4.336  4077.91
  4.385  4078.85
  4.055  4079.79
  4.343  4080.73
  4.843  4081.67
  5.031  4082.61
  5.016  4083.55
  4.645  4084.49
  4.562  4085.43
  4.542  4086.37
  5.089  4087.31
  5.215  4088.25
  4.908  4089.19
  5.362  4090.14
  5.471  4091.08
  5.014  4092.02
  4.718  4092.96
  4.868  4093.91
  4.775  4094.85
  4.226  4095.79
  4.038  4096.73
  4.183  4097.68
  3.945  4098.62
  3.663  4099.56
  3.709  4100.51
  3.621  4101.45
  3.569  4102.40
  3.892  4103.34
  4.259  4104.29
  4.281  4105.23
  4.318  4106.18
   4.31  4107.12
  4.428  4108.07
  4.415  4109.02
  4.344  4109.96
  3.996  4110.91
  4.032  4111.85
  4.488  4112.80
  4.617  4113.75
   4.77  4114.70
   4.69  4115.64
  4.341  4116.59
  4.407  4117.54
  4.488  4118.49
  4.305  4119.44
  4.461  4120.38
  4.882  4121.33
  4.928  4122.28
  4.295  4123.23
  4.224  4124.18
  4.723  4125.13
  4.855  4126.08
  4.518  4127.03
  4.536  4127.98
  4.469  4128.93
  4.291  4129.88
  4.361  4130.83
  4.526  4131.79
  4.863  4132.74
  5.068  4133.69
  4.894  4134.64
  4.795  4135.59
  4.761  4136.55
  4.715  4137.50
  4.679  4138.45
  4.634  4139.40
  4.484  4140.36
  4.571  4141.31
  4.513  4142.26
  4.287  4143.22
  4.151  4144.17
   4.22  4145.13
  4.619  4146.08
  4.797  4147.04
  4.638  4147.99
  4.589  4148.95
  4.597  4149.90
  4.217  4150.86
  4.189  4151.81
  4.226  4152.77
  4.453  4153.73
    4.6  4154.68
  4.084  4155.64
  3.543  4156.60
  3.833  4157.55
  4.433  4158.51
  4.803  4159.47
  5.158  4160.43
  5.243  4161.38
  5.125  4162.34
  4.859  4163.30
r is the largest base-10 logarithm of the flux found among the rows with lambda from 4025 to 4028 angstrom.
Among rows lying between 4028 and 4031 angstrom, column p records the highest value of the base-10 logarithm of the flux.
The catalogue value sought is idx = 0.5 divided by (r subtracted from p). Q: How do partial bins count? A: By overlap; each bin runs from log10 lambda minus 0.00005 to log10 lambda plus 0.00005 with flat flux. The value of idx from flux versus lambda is -17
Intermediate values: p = 0.660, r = 0.690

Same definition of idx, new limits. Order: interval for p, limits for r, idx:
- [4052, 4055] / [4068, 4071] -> 76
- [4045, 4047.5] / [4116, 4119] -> 27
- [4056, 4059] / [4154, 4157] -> -32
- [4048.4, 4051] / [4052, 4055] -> 17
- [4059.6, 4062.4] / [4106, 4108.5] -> 27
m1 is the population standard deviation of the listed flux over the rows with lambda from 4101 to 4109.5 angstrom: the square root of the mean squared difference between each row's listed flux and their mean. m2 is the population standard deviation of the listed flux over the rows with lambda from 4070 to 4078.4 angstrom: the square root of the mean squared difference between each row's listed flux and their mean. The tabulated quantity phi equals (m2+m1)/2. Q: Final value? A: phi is 0.256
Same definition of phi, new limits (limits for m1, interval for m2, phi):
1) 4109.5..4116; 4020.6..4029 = 0.357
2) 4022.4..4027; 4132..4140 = 0.281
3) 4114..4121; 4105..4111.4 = 0.147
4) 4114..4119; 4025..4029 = 0.143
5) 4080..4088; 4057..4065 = 0.263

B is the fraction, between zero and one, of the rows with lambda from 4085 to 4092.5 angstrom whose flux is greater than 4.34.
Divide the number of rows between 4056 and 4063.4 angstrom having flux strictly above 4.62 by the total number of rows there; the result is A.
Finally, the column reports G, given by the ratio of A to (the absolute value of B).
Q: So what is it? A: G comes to 0.0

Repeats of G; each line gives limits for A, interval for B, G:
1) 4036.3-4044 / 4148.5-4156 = 2.0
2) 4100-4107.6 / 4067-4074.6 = 0.0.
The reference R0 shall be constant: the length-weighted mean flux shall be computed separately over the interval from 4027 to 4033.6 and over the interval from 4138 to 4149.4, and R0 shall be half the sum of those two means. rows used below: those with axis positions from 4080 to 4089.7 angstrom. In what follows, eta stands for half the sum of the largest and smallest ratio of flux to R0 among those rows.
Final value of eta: 1.04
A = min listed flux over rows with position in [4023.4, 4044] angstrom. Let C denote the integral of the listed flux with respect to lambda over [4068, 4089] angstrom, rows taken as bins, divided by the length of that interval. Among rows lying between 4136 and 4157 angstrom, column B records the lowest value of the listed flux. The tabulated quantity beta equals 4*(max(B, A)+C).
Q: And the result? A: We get 34.7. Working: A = 4.074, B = 3.543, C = 4.60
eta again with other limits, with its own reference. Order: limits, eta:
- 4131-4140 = 1.04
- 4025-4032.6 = 1.00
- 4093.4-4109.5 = 0.92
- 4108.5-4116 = 0.95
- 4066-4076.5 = 0.97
